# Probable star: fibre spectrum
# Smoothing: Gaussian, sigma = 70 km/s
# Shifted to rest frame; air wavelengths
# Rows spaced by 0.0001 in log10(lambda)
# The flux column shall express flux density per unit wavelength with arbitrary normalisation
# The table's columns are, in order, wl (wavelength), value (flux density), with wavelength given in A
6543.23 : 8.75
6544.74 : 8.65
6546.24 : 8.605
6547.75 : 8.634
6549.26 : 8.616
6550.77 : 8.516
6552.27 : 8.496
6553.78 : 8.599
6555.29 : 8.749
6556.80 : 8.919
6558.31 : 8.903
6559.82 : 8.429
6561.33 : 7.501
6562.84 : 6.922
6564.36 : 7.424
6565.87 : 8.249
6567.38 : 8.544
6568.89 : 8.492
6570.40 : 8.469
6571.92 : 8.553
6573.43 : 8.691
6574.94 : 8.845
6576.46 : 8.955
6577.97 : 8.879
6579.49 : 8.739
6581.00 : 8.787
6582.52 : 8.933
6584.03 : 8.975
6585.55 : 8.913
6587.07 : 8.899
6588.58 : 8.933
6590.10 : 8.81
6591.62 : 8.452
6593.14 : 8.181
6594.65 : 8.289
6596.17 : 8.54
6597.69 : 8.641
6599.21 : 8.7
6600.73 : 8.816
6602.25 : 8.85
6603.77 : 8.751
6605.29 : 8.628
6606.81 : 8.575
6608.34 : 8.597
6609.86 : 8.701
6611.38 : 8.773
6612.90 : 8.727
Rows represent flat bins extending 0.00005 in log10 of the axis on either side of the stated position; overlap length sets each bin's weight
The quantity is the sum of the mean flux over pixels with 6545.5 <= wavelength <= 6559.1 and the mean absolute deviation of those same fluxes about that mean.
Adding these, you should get 8.79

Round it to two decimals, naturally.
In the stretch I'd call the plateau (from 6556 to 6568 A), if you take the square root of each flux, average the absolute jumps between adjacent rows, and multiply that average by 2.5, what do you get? 0.23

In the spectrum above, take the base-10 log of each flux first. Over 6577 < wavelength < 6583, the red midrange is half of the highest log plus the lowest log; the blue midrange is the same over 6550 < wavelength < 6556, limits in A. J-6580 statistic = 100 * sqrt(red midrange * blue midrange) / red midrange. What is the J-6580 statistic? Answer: 99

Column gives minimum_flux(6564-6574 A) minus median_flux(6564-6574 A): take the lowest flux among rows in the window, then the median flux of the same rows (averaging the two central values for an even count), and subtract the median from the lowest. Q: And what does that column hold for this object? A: -1.07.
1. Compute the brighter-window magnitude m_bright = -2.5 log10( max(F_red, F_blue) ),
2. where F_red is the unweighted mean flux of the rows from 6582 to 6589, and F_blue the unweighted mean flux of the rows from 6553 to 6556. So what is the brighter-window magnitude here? -2.38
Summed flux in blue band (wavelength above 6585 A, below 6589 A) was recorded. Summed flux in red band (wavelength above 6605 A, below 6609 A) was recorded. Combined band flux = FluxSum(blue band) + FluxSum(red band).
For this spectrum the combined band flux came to 53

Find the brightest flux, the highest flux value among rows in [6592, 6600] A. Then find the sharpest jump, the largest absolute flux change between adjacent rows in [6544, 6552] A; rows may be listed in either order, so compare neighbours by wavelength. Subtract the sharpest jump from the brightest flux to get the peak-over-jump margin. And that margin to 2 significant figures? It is 8.6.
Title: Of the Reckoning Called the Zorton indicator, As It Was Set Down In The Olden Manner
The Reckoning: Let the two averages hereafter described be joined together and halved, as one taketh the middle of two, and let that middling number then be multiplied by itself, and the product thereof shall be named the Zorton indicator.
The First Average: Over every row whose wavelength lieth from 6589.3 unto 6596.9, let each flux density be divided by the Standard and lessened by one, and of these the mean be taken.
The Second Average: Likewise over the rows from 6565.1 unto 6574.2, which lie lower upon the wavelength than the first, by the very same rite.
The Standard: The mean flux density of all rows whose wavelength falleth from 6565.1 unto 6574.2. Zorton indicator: 0.0000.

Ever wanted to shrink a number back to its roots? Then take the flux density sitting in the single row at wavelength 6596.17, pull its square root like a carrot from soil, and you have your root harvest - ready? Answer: 2.92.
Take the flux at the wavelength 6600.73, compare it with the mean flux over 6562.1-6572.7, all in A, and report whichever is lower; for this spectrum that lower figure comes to 8.09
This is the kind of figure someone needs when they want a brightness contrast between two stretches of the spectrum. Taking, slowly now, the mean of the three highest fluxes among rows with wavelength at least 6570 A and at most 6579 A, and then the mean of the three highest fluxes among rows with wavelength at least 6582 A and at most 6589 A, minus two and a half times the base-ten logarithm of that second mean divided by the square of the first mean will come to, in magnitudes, 2.37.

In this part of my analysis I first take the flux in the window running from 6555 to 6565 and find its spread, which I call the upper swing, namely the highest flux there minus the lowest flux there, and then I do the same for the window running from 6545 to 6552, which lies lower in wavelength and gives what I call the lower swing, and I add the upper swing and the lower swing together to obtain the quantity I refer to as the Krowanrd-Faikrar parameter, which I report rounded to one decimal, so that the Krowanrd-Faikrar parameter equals 2.1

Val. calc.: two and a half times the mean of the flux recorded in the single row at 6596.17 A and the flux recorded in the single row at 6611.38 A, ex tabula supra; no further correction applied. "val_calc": 21.6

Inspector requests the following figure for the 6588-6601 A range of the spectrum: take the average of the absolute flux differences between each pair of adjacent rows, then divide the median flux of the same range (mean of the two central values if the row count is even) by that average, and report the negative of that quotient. -50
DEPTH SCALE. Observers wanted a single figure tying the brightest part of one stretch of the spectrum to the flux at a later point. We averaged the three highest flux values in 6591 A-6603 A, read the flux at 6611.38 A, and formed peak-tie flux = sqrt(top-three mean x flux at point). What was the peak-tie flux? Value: 8.78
